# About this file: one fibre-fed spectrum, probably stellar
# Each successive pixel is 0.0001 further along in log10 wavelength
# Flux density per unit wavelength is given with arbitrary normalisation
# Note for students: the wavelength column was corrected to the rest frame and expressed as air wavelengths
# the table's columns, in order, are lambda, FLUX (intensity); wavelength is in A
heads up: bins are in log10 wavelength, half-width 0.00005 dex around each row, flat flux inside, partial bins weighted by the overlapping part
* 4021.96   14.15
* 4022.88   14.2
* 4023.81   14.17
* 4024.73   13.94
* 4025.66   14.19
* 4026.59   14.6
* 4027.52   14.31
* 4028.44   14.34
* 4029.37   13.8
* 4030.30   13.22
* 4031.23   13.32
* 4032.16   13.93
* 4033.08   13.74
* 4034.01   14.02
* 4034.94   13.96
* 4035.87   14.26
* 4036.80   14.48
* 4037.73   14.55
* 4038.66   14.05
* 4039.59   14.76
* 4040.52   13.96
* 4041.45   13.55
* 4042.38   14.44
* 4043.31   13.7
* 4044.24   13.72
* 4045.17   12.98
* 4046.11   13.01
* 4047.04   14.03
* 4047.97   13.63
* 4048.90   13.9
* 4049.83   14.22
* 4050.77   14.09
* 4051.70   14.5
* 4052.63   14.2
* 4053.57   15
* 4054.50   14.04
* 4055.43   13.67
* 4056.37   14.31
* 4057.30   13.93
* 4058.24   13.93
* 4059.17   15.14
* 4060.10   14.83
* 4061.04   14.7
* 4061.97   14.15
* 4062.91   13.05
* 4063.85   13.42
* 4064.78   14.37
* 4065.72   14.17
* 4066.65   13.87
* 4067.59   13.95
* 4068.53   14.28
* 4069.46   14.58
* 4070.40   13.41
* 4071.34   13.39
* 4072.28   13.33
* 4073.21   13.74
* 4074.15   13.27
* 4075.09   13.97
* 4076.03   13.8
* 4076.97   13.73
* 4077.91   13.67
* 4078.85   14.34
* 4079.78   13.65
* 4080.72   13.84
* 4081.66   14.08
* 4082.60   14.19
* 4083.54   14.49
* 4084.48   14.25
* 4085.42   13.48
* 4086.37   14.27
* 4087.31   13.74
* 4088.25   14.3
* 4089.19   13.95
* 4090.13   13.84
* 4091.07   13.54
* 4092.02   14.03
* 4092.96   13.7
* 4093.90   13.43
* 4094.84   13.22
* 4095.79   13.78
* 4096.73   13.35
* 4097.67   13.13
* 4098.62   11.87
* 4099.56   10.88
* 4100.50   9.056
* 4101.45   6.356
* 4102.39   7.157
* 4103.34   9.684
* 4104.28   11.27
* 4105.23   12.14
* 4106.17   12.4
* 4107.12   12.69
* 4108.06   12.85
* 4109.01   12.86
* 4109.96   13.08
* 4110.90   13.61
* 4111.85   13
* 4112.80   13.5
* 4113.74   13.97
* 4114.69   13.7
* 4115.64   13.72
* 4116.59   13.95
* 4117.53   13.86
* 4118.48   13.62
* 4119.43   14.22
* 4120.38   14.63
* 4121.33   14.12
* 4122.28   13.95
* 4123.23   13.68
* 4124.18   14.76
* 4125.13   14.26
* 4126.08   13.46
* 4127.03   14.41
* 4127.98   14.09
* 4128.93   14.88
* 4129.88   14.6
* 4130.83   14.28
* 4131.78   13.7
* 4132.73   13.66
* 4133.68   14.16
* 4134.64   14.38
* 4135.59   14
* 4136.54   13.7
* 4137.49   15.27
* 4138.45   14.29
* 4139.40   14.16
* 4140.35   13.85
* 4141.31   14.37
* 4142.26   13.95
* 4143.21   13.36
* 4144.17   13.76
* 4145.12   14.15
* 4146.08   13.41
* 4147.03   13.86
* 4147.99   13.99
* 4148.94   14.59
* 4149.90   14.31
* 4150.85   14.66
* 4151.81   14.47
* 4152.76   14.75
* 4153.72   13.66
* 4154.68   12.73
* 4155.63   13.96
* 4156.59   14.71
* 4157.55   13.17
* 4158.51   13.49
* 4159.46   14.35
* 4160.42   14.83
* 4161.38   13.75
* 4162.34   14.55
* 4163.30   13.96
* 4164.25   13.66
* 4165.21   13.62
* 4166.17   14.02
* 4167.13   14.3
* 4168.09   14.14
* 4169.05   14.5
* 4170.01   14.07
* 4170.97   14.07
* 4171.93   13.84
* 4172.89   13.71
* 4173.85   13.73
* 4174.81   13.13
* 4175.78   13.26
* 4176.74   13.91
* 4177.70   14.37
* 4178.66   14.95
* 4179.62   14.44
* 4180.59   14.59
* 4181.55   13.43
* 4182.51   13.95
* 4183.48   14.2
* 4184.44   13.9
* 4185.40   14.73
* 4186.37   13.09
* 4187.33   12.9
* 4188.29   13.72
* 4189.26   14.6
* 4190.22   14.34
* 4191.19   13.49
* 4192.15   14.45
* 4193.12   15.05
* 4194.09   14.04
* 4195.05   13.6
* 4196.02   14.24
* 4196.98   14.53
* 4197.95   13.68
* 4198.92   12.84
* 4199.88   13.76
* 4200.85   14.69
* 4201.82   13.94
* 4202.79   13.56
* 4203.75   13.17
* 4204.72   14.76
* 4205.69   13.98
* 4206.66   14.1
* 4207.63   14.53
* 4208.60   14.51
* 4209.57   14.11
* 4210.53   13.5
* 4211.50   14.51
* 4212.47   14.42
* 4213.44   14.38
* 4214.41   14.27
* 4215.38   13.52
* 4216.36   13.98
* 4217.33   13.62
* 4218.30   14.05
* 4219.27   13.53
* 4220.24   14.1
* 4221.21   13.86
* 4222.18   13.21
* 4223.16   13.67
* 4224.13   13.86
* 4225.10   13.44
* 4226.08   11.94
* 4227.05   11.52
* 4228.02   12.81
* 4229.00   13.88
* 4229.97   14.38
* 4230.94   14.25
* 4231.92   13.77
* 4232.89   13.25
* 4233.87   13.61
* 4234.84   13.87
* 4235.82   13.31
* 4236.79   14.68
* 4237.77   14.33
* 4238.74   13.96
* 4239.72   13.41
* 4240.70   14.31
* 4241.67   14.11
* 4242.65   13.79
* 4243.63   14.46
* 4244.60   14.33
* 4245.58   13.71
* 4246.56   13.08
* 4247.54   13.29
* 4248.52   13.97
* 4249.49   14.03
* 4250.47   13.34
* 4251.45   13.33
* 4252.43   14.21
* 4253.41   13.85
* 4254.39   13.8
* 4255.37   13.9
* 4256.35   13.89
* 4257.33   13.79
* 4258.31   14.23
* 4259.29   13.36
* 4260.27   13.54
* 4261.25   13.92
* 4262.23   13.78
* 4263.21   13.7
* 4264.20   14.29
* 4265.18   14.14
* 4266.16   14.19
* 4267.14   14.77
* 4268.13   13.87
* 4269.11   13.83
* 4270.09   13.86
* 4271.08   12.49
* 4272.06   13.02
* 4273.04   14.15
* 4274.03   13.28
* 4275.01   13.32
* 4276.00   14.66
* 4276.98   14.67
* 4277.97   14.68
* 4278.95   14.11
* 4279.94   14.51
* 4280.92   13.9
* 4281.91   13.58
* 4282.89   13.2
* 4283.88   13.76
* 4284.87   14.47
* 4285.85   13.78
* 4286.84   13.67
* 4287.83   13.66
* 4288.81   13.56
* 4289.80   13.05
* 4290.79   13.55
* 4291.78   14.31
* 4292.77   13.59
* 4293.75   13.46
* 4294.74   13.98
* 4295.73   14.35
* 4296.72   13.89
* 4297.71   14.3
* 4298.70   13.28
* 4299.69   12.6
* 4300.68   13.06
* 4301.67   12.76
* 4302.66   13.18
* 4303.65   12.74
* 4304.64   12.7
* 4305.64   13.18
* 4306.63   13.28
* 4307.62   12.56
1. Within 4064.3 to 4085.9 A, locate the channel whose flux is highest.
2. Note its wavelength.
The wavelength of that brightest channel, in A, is 4069.46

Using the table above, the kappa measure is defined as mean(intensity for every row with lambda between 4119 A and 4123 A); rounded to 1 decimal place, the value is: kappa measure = 14.2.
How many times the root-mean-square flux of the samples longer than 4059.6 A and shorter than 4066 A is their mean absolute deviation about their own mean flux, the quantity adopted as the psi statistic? 0.035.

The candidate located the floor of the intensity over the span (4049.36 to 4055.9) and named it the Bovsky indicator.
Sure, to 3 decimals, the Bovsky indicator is 13.670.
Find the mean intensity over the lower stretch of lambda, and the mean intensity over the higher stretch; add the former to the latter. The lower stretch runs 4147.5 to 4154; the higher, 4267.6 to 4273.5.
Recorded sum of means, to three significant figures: 27.9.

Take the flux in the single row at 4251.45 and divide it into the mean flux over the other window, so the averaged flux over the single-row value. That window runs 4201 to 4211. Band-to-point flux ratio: 1.05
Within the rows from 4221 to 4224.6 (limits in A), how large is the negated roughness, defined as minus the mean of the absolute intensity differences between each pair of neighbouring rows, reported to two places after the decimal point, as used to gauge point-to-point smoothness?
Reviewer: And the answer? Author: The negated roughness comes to -0.43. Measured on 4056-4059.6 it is -0.53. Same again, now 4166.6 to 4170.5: -0.32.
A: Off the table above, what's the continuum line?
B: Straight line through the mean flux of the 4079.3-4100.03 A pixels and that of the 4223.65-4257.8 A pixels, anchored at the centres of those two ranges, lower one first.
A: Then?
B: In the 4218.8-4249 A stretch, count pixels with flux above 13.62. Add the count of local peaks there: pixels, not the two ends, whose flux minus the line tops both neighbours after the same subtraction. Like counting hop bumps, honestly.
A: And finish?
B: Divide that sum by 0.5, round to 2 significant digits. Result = 52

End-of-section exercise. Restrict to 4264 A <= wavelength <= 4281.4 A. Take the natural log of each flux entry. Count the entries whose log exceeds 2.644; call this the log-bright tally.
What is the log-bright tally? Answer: 10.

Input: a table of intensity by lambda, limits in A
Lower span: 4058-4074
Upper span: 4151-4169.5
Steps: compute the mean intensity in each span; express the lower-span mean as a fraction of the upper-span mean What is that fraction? 1.00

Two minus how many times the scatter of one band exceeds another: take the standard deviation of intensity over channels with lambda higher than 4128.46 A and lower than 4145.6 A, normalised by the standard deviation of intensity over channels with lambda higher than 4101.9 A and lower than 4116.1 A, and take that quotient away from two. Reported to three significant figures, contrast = 1.74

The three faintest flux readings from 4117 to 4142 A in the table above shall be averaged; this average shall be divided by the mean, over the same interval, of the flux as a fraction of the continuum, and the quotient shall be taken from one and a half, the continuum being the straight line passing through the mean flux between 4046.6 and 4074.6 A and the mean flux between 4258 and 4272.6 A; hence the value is -11.9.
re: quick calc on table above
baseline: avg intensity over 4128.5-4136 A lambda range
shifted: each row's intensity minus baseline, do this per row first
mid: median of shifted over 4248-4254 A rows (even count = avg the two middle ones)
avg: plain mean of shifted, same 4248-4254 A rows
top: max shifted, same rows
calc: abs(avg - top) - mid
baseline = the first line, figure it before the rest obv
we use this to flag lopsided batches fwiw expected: 0.72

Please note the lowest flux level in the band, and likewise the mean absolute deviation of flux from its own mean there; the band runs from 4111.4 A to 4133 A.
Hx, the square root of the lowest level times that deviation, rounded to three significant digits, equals 2.19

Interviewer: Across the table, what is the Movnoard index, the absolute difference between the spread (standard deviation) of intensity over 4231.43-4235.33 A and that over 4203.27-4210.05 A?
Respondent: 0.25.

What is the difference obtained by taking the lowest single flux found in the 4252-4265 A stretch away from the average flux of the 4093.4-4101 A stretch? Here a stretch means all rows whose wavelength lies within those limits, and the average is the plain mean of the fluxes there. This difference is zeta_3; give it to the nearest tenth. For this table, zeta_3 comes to -1.0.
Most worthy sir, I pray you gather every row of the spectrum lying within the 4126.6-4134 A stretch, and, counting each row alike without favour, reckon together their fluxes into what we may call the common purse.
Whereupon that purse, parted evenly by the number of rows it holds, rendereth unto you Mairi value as 14.2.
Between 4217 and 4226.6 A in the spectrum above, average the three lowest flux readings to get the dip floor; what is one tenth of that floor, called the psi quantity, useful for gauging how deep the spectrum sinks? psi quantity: 1.29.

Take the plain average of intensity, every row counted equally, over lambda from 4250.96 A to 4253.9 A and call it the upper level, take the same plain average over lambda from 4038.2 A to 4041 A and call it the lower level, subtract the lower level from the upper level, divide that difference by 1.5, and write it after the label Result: -0.31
